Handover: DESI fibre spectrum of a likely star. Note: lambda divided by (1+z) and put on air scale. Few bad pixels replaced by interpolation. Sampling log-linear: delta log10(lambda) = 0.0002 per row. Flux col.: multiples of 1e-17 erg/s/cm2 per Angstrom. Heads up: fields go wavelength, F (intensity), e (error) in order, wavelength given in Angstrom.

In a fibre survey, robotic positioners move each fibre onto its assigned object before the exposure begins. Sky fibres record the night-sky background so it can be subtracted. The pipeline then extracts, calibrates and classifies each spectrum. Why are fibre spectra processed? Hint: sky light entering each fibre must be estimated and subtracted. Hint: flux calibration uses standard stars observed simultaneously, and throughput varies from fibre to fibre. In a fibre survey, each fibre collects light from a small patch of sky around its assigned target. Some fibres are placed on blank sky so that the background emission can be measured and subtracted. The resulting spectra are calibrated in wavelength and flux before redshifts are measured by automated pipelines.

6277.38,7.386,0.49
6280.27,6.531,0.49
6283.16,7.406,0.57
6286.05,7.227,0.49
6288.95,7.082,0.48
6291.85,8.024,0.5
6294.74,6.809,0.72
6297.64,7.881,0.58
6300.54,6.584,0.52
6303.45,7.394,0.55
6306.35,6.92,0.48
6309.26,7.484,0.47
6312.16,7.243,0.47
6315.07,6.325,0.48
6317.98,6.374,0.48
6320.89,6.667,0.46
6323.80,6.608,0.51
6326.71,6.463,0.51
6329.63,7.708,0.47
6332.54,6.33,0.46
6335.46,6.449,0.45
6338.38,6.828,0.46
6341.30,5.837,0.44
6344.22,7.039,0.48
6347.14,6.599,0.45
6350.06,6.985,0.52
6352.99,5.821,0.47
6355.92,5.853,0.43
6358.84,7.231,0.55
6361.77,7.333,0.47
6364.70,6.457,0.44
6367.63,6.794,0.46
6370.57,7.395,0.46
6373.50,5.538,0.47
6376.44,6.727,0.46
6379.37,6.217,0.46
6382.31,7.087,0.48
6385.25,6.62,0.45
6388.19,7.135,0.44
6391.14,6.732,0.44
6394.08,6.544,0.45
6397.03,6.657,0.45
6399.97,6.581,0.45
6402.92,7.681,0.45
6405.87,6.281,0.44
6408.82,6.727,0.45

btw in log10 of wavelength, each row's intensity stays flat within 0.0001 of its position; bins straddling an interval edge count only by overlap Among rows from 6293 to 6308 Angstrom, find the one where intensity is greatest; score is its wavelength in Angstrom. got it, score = 6297.64 Angstrom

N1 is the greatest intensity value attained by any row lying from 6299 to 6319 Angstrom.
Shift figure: 7.484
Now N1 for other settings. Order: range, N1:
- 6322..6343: 7.708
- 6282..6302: 8.024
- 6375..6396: 7.135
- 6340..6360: 7.231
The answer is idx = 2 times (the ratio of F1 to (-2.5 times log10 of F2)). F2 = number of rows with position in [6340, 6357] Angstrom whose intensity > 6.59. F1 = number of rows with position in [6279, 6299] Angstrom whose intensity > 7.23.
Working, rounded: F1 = 3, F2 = 3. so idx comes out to -5.0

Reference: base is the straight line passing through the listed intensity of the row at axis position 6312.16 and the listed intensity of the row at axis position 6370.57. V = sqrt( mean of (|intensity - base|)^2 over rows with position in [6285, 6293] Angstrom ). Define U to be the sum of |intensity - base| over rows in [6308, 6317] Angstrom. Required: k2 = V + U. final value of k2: 1.66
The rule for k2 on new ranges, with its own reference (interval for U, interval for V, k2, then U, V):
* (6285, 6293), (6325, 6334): 1.76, 0.99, 0.77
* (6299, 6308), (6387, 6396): 1.80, 1.11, 0.69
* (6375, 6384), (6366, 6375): 3.35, 2.22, 1.13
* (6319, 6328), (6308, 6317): 2.64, 2.08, 0.55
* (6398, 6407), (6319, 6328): 3.00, 2.30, 0.70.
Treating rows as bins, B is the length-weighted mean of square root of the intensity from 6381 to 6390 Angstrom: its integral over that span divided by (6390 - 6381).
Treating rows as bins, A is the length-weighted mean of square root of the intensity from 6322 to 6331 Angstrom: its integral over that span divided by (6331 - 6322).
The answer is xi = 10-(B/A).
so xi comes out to 8.998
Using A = 2.63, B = 2.632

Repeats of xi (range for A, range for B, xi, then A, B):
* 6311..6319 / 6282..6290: 8.955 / 2.57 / 2.691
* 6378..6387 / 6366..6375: 9.008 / 2.58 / 2.558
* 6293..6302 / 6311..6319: 9.035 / 2.67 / 2.574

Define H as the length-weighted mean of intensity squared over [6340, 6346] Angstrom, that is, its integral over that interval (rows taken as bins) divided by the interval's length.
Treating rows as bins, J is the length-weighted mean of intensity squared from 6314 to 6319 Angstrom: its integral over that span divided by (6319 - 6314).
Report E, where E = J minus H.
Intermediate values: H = 42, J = 40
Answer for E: -2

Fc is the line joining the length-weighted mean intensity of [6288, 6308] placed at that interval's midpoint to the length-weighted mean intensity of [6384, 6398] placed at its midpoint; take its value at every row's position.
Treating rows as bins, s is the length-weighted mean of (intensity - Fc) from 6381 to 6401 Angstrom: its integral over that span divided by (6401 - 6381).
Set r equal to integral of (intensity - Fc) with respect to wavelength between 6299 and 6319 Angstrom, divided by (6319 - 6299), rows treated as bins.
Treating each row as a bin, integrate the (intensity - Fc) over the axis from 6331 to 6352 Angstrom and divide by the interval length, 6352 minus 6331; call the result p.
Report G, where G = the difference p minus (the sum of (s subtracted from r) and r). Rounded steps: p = -0.4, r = -0.27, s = 0.03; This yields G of 0.12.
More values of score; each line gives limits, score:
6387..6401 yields 6388.19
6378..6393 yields 6388.19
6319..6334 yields 6329.63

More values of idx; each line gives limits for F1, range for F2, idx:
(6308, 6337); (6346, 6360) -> -5.0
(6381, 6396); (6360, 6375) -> 0.0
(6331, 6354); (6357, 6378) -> 0.0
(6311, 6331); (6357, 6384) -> -2.1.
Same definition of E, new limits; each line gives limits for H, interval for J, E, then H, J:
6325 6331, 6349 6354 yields -9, 50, 41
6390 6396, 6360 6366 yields 4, 44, 48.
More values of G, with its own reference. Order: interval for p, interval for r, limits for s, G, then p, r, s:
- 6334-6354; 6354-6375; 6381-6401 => 0.05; -0.5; -0.24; 0.03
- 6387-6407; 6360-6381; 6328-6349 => 0.17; 0.1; -0.20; -0.34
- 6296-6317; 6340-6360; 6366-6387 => 0.69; -0.1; -0.49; -0.19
